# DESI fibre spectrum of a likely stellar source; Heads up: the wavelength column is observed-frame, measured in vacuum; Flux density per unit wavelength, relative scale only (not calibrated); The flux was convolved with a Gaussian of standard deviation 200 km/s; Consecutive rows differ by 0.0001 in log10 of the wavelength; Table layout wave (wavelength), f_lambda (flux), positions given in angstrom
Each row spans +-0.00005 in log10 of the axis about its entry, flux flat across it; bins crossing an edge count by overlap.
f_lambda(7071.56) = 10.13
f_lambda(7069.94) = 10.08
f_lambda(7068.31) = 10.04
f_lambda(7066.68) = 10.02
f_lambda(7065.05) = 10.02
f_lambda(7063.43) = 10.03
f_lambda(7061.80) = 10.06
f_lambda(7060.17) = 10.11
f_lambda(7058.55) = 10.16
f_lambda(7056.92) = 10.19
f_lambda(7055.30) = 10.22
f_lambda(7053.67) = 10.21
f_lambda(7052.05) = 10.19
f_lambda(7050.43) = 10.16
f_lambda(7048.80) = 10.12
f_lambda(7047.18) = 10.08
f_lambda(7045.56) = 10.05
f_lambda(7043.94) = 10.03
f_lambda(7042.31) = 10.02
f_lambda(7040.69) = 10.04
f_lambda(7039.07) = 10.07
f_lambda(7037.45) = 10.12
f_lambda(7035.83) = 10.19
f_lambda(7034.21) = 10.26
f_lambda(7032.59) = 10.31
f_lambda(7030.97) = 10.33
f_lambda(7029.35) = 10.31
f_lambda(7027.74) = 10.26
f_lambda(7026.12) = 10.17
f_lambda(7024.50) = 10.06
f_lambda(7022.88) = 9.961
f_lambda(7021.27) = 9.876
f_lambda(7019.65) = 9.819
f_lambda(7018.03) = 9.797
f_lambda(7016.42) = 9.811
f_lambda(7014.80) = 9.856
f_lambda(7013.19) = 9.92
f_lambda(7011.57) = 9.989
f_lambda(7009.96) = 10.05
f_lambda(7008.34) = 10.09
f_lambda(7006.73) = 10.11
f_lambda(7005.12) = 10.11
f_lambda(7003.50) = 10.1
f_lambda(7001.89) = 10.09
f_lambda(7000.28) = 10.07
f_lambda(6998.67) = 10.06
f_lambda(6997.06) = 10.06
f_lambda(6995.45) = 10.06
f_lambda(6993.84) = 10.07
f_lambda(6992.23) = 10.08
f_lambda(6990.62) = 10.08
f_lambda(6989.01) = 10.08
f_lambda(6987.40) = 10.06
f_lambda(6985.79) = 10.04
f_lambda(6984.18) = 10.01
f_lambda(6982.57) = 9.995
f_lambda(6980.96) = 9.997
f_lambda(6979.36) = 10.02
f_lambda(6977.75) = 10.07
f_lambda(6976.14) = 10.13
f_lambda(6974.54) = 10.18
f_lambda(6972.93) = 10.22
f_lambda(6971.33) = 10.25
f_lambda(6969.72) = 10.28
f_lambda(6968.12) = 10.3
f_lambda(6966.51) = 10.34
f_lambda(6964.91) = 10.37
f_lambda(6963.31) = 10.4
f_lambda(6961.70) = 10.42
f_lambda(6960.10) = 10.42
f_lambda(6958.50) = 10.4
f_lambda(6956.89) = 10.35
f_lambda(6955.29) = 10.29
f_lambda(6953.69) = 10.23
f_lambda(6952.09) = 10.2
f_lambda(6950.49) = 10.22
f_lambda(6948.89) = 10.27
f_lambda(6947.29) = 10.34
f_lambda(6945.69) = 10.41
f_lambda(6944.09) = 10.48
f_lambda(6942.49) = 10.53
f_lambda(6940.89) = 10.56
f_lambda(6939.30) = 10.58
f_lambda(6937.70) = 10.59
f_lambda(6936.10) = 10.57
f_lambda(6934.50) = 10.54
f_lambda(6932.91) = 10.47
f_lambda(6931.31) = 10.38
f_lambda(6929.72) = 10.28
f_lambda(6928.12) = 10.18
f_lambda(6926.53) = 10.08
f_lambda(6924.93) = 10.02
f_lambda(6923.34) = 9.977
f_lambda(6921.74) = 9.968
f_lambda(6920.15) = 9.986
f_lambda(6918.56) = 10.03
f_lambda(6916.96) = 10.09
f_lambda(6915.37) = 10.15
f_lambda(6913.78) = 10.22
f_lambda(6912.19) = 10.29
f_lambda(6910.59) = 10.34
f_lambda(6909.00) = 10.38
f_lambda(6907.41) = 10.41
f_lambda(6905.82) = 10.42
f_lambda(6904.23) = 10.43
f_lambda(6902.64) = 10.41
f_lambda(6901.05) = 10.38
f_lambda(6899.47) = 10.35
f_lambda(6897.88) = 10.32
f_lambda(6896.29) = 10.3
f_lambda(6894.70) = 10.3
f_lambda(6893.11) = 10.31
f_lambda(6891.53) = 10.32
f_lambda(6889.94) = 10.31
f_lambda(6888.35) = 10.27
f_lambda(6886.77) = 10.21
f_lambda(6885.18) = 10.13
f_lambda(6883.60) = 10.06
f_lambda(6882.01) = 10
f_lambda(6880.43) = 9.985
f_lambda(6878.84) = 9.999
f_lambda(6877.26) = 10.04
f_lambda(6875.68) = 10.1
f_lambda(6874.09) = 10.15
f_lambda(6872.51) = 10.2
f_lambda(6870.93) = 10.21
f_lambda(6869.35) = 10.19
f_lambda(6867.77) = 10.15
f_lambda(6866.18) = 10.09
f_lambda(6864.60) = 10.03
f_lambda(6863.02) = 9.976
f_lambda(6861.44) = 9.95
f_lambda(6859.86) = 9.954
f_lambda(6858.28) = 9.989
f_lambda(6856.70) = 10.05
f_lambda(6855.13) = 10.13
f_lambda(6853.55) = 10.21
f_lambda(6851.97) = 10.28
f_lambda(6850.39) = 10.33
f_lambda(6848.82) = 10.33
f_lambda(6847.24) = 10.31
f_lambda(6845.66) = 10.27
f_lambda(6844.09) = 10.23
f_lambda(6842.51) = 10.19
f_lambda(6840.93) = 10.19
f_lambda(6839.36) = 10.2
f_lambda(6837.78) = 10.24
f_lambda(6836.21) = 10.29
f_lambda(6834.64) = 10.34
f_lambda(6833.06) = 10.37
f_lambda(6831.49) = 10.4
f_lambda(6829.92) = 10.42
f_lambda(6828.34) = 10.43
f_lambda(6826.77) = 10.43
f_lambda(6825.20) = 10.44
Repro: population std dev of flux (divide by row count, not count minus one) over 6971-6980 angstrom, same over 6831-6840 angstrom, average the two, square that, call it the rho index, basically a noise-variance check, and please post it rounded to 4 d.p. 0.0057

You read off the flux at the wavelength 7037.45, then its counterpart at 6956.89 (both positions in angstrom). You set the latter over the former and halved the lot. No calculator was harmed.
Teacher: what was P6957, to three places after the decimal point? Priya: 0.511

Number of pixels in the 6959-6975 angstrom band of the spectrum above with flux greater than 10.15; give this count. 10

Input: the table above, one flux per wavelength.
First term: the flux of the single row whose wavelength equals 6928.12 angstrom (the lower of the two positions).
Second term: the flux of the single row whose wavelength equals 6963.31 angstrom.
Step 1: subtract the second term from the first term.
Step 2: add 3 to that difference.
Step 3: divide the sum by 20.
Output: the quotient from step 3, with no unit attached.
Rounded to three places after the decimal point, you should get 0.139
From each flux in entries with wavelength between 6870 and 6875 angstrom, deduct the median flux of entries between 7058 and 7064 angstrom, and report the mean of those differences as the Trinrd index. 0.10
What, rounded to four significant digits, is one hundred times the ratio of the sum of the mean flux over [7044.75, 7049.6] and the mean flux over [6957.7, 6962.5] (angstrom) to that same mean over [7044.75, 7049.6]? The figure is 203.3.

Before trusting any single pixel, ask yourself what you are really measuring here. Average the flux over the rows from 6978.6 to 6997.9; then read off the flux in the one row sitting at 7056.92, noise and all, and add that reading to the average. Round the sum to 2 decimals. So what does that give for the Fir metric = 20.24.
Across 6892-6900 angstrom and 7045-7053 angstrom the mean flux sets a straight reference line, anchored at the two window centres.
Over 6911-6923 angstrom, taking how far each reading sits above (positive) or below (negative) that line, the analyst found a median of -0.20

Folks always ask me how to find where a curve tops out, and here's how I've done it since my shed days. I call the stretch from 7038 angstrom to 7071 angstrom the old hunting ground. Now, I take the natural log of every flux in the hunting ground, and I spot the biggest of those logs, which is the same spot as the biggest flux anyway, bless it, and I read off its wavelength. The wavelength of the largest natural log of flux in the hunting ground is 7055.30 angstrom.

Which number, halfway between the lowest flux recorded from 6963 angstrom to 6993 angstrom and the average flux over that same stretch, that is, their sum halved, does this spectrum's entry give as 10.1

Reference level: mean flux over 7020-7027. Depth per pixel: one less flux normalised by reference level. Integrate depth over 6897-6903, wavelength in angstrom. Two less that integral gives 2.22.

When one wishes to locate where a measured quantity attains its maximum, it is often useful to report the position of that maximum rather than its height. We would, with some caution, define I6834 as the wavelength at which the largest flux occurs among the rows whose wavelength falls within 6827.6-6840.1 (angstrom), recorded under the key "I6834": 6828.34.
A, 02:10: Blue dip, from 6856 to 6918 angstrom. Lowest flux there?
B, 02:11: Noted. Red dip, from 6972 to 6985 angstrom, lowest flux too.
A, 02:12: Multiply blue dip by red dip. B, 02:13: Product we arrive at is 99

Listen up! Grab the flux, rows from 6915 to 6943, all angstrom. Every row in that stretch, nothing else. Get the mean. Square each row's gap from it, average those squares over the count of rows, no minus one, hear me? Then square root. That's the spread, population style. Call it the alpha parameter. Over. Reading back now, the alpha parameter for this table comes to 0.240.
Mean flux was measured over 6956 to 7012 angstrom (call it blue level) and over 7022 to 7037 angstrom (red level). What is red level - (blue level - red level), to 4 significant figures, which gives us 10.26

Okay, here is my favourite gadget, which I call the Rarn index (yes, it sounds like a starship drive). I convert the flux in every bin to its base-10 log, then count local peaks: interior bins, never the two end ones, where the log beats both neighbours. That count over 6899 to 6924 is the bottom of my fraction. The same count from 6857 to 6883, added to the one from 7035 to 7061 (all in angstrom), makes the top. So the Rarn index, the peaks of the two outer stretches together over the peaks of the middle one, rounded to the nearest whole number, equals 2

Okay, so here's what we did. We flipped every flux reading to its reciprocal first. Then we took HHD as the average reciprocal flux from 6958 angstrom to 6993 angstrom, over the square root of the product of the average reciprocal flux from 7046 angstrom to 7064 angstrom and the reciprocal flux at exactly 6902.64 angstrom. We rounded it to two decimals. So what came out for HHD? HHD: 1.01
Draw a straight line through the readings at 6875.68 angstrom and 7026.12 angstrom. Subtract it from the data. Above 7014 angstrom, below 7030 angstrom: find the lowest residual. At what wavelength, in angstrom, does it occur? 7018.03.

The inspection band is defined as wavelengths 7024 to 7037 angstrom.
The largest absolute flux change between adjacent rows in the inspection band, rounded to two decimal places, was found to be 0.11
